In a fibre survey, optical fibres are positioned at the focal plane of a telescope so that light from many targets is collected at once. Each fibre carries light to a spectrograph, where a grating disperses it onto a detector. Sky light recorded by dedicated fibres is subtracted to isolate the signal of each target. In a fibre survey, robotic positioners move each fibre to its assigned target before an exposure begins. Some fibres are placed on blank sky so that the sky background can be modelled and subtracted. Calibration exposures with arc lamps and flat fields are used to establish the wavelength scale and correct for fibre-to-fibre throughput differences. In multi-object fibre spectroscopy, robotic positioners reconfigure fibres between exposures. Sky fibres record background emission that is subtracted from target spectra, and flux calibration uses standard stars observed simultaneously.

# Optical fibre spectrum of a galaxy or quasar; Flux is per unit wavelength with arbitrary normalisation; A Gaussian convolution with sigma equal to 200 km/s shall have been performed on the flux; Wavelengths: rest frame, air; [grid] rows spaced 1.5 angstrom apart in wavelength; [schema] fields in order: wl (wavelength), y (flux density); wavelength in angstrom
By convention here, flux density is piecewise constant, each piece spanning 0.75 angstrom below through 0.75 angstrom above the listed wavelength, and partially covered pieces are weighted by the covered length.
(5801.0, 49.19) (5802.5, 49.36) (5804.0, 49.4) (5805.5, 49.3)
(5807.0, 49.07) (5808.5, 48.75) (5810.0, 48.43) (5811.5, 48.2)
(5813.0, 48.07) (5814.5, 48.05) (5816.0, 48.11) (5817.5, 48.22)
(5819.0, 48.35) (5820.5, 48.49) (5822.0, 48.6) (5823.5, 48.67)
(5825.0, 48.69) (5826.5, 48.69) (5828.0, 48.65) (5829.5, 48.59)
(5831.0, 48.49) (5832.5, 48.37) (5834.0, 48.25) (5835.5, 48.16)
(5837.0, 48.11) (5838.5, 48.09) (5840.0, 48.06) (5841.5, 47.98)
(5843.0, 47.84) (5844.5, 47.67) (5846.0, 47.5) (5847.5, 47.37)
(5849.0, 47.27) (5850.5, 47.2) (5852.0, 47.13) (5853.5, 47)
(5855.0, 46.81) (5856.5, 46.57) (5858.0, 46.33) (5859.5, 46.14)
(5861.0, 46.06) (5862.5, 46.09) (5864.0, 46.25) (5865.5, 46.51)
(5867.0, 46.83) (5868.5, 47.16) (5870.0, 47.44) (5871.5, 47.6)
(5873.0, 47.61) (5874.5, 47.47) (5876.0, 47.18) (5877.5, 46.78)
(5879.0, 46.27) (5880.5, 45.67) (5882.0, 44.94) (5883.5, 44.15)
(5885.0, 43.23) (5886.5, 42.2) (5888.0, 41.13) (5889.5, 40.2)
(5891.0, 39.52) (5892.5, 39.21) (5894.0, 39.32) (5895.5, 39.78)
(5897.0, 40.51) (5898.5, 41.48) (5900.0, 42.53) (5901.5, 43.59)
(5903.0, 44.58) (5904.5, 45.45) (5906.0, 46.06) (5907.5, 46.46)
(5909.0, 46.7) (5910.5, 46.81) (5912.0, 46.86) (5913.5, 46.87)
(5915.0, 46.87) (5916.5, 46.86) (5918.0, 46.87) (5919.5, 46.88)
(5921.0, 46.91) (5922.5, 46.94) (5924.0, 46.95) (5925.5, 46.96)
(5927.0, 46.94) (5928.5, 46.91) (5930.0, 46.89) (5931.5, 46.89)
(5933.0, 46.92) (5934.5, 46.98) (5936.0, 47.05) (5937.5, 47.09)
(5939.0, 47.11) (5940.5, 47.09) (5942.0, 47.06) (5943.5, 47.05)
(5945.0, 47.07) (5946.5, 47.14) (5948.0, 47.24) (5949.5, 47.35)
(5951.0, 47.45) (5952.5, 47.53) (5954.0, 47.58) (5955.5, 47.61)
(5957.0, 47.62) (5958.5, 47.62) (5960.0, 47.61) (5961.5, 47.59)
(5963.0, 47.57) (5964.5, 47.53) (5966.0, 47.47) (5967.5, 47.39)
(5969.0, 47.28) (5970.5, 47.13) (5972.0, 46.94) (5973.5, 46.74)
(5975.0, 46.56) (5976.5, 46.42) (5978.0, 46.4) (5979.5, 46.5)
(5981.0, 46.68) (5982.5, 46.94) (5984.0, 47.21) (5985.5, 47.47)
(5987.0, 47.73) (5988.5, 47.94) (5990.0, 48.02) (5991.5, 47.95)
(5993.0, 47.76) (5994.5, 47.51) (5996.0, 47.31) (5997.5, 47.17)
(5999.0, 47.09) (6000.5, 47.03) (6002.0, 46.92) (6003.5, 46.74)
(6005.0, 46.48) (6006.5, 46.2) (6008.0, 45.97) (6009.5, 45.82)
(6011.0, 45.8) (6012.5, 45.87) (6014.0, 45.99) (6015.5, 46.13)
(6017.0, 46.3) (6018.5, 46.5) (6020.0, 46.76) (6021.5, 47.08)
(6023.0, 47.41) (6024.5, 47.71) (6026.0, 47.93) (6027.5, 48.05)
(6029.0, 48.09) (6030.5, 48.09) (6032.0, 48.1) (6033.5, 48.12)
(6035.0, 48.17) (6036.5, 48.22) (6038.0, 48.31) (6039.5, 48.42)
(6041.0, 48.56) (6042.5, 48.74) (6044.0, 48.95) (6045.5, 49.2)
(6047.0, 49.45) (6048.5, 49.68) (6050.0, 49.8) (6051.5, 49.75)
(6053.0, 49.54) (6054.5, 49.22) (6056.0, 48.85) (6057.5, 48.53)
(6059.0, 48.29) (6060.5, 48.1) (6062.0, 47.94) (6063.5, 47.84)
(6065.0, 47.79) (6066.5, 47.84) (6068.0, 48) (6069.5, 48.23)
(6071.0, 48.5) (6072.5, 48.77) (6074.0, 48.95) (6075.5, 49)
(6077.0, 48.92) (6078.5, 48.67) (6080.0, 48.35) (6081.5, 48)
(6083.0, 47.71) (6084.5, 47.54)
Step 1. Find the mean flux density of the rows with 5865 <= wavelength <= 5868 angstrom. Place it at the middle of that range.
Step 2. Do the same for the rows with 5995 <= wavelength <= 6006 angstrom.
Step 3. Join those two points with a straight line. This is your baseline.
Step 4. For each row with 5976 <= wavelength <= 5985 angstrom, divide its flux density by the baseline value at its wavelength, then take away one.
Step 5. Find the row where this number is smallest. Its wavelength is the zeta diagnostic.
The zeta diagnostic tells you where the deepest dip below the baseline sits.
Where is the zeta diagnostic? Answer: 5978.0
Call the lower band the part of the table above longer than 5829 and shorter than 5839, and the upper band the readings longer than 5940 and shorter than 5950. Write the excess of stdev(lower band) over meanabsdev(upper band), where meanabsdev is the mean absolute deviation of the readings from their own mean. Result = 0.1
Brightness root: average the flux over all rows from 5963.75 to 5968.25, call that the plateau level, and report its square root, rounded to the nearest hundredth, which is 6.89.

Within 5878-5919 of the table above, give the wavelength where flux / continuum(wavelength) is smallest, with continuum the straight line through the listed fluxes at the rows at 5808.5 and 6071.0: 5892.5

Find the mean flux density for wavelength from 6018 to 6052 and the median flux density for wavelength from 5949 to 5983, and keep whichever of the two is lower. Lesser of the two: 47.4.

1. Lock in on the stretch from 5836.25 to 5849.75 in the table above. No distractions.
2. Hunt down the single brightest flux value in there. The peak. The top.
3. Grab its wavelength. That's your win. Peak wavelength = 5837.0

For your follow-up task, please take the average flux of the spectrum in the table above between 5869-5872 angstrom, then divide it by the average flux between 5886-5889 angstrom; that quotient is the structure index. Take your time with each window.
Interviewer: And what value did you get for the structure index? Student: 1.14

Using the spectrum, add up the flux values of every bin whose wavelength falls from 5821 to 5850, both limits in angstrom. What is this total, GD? 915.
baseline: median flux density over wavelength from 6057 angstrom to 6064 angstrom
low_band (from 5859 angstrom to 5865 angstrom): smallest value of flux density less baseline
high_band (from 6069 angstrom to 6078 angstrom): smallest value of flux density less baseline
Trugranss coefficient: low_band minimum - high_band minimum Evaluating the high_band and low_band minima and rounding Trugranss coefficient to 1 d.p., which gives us -2.2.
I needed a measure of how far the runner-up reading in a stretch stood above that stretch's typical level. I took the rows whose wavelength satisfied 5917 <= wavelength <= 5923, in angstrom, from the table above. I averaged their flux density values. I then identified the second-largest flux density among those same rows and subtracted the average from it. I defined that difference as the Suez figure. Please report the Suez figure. 0.0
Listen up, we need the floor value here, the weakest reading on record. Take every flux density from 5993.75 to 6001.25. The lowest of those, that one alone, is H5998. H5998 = 47.03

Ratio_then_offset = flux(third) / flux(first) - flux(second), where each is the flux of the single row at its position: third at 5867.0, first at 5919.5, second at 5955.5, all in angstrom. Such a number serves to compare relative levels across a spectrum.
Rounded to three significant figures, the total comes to -46.6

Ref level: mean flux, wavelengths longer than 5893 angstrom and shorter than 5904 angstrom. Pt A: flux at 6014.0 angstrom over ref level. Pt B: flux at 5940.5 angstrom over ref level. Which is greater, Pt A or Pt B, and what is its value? 1.13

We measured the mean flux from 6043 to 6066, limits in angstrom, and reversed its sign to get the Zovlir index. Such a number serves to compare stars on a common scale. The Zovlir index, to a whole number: -49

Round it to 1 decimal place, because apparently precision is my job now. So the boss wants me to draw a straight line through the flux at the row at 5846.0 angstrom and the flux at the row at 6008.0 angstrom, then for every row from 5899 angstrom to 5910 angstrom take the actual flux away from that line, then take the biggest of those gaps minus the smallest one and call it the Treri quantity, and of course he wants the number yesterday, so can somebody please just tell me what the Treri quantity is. 4.3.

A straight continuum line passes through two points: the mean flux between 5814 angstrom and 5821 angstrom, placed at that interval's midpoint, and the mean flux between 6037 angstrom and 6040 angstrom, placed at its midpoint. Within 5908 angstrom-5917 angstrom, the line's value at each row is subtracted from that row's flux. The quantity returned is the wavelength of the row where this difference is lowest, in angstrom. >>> 5909.0 angstrom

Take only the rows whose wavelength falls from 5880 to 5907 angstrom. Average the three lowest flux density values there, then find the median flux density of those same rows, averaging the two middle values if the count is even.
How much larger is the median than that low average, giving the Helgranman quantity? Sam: 3.0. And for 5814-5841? 0.3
